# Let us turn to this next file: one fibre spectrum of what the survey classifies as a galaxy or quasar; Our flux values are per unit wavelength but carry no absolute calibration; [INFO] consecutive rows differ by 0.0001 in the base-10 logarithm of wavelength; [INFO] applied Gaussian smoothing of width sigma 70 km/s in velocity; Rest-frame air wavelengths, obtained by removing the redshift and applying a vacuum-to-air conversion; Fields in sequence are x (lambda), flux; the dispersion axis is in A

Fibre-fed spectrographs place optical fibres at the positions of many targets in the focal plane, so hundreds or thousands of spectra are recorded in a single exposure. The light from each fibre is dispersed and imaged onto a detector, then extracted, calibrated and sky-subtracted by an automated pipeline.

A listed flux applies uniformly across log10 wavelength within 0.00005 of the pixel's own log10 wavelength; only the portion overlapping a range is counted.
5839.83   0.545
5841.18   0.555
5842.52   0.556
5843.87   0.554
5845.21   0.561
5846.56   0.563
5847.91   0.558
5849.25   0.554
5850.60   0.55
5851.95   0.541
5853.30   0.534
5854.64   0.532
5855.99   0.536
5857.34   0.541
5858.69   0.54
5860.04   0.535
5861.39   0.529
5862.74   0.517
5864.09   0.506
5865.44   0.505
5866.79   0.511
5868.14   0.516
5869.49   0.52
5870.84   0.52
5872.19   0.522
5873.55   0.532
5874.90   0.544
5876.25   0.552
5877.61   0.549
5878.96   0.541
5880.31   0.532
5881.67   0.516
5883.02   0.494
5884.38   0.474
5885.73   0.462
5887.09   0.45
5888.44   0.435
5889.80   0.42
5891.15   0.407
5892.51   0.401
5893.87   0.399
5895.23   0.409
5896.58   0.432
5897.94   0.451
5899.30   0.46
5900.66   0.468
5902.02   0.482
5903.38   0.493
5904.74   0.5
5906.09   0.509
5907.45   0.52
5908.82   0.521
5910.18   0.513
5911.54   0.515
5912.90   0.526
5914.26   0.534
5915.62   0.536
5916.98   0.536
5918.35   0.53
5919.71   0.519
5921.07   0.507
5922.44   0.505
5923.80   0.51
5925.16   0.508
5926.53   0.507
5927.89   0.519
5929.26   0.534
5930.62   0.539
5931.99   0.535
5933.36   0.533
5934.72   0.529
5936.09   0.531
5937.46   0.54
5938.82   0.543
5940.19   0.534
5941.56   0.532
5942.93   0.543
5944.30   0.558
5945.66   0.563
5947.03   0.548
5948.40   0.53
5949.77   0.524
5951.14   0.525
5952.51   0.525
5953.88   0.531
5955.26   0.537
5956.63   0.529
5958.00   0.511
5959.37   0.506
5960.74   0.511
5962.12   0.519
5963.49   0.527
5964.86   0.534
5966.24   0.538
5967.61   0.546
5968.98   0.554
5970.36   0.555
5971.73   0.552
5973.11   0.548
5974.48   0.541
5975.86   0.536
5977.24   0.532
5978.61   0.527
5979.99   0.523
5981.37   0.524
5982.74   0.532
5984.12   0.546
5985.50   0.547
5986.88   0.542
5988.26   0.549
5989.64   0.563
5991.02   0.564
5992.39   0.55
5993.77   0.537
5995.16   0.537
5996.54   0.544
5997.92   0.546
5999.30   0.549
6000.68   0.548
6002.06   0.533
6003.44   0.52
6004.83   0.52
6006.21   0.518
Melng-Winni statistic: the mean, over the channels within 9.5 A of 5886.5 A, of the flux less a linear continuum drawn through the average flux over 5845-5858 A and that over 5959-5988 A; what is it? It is -0.08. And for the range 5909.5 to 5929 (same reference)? -0.02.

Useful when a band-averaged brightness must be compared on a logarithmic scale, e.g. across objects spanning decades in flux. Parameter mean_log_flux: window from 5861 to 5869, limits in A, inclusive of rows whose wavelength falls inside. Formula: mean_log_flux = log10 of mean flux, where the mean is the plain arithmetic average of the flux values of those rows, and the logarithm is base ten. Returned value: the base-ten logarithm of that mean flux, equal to -0.289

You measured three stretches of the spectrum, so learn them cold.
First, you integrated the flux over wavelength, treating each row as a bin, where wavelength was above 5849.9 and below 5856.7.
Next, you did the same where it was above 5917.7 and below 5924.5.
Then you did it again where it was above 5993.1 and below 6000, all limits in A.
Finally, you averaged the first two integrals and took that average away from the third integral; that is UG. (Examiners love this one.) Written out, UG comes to 0.2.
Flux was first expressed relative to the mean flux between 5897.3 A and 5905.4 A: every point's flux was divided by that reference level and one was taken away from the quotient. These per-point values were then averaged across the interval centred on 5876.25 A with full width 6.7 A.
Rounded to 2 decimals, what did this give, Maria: 0.14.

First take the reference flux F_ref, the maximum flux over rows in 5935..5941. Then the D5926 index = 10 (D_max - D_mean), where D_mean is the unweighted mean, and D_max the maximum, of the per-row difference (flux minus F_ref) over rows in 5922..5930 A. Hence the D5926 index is 0.20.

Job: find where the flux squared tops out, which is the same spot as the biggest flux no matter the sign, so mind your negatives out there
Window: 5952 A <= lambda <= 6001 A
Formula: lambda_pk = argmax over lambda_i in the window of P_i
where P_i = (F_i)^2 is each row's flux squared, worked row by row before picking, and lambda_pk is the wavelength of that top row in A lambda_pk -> 5991.02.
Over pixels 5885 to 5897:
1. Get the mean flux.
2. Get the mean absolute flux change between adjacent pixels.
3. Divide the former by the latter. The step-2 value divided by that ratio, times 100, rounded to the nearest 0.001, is 0.034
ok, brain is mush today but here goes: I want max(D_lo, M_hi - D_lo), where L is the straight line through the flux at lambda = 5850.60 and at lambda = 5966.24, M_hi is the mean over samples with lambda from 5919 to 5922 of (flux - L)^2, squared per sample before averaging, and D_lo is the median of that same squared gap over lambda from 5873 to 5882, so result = 0.0009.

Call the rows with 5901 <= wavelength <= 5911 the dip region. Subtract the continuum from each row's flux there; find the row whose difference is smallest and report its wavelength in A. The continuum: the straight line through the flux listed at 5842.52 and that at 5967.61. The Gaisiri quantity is 5902.02 A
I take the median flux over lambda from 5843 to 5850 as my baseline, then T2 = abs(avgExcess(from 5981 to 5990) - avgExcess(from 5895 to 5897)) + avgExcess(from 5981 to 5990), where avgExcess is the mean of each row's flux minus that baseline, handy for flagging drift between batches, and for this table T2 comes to 0.11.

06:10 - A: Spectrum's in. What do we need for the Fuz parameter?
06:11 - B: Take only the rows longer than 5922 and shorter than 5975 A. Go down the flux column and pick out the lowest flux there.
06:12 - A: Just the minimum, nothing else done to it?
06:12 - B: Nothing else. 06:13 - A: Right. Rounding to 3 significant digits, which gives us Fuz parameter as 0.505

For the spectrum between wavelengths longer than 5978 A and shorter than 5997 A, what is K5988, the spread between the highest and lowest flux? 0.041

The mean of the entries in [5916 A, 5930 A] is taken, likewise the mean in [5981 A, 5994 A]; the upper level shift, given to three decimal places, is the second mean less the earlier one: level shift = 0.028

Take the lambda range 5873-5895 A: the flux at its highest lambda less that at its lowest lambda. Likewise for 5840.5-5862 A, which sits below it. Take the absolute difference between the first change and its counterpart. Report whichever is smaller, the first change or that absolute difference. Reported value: -0.133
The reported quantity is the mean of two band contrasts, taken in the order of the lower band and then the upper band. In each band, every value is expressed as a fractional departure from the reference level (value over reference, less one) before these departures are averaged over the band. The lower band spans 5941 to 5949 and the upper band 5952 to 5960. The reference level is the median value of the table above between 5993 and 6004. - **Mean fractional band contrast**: -0.011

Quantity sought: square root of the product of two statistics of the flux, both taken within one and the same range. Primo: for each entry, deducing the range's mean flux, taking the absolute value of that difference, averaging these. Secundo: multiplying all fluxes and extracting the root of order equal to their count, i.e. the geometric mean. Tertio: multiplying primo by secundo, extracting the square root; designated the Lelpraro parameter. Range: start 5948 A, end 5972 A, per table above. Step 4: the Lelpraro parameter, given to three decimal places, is 0.077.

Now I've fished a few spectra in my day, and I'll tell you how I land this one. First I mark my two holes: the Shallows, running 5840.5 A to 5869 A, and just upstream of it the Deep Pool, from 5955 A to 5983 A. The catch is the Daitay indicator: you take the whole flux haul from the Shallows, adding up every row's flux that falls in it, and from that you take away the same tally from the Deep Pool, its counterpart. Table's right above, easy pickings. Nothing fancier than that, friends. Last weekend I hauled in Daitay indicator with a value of 0.11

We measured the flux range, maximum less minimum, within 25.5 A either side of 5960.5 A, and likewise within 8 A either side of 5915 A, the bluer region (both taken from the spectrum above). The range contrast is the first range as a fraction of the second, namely 1.8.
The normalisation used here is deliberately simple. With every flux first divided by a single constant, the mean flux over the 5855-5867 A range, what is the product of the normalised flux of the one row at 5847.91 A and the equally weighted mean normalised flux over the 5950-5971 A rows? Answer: 1.07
